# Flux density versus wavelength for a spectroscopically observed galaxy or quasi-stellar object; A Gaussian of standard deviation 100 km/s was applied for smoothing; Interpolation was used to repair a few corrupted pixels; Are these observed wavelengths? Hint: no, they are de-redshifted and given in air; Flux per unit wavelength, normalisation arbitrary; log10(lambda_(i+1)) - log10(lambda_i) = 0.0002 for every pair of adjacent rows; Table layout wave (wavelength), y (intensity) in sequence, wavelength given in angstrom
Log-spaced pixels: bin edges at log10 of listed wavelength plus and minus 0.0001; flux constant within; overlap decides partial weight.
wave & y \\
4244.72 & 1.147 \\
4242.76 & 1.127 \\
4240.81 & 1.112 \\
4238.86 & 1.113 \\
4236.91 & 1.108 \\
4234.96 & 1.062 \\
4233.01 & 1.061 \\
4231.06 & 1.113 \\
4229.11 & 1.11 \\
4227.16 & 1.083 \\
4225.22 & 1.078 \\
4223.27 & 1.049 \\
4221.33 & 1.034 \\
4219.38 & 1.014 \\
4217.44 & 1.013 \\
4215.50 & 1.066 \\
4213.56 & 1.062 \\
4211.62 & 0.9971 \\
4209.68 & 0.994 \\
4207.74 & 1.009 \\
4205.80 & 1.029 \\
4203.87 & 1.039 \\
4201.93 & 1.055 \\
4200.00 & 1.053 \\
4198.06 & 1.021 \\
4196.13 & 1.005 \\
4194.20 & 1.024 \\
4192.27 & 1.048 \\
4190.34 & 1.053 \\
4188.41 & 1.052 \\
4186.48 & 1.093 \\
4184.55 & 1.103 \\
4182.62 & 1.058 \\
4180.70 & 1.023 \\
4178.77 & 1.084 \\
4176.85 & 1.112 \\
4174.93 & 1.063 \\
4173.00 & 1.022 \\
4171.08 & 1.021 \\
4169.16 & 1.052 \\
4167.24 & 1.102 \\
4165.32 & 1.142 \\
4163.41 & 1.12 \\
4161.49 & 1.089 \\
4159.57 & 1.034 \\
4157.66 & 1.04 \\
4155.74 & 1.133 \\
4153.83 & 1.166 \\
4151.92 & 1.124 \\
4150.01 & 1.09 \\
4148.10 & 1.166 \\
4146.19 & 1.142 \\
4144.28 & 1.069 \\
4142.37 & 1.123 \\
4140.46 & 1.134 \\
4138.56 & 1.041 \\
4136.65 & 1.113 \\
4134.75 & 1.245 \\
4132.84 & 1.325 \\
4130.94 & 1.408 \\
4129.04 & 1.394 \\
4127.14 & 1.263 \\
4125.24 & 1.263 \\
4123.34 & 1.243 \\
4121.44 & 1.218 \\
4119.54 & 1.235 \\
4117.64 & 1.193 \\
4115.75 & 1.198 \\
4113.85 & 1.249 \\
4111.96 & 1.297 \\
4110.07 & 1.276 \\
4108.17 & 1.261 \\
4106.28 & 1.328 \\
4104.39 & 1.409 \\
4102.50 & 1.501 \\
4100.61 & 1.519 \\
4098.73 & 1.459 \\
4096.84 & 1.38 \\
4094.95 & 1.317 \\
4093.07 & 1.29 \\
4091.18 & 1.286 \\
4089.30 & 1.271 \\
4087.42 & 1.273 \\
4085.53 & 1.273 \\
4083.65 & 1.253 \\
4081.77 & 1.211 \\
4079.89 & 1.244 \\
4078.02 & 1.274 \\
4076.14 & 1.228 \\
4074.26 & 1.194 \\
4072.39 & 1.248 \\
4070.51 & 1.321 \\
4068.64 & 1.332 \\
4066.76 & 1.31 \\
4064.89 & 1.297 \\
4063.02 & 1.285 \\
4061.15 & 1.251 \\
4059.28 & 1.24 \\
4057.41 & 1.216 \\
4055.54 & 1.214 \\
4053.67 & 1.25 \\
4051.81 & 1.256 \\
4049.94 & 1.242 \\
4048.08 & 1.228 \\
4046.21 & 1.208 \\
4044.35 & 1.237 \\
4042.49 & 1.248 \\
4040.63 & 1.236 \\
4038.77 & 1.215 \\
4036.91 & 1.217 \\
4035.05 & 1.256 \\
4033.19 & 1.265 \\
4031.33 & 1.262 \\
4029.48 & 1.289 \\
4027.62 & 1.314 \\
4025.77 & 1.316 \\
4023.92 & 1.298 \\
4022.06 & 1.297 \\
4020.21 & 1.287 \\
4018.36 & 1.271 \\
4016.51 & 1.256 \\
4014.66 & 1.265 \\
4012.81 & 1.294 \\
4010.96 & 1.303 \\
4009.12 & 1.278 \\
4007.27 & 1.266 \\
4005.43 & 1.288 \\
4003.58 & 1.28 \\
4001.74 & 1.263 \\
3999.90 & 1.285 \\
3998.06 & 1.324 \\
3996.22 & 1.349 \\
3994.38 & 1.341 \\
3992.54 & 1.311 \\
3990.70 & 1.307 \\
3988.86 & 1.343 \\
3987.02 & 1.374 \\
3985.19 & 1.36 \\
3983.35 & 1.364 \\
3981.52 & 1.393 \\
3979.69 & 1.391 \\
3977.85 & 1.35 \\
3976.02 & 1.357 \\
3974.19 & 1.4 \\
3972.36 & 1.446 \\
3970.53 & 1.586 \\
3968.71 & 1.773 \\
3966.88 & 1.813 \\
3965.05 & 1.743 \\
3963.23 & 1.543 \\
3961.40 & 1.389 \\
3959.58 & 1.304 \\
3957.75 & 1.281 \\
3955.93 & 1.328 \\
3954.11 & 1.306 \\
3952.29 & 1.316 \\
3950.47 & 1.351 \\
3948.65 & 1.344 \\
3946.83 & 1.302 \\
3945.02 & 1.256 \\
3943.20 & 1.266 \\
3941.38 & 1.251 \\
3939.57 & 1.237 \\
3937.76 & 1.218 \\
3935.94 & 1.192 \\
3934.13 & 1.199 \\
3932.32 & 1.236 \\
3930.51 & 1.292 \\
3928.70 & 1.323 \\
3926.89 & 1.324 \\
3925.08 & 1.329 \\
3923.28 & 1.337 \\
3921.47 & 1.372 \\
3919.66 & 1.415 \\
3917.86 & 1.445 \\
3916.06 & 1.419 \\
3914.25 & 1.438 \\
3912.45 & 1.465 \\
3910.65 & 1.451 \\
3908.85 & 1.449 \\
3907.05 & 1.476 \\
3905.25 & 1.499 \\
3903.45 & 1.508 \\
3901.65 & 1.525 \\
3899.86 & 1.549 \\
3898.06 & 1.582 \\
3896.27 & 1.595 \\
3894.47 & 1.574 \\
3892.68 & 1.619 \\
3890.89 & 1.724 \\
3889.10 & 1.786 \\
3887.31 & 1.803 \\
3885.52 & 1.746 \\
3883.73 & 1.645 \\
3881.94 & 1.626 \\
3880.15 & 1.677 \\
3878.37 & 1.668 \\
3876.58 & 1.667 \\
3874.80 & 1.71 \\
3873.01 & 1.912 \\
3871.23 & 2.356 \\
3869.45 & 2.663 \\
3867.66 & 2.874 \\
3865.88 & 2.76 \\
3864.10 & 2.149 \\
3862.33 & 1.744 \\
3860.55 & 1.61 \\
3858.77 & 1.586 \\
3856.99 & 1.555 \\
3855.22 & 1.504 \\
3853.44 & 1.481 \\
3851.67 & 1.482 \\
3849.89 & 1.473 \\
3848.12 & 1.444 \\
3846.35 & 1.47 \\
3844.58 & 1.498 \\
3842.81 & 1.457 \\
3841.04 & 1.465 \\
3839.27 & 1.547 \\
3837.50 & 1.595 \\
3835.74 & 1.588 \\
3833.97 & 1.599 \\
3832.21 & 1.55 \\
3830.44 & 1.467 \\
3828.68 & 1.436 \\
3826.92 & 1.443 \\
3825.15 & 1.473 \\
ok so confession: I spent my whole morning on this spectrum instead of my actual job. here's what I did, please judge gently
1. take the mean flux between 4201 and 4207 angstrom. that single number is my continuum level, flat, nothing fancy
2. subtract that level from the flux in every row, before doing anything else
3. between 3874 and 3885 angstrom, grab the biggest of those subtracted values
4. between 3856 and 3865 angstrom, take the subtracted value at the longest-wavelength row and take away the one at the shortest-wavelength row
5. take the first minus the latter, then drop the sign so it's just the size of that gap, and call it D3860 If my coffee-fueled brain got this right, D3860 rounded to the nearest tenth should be 0.1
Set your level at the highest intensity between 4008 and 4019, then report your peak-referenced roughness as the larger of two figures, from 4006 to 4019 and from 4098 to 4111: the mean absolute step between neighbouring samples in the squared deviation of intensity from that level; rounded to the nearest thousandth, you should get 0.012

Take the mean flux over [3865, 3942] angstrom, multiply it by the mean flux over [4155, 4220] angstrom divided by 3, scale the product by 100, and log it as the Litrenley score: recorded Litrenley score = 56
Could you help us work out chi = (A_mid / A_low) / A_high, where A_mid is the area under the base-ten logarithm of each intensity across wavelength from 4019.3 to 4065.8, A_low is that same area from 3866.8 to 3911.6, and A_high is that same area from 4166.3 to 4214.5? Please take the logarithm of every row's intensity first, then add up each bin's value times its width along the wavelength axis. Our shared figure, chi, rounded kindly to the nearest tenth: 0.5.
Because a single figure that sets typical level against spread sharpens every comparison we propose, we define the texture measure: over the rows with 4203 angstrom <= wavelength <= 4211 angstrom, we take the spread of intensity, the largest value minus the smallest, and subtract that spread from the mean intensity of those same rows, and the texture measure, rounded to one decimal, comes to 1.0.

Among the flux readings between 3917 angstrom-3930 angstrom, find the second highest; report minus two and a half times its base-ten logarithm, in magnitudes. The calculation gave -0.38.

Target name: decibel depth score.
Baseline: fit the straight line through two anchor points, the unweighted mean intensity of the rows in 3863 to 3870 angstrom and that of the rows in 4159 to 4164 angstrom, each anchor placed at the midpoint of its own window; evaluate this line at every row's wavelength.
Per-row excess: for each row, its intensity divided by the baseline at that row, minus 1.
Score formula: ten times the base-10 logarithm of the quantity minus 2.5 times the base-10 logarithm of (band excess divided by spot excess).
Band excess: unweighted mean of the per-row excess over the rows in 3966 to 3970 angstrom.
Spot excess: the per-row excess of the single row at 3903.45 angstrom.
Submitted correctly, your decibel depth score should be 0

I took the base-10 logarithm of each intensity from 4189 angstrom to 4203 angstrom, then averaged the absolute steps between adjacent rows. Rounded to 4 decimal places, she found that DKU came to 0.0069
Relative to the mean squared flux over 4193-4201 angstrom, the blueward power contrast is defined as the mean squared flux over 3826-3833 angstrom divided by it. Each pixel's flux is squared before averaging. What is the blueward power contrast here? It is 2.1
